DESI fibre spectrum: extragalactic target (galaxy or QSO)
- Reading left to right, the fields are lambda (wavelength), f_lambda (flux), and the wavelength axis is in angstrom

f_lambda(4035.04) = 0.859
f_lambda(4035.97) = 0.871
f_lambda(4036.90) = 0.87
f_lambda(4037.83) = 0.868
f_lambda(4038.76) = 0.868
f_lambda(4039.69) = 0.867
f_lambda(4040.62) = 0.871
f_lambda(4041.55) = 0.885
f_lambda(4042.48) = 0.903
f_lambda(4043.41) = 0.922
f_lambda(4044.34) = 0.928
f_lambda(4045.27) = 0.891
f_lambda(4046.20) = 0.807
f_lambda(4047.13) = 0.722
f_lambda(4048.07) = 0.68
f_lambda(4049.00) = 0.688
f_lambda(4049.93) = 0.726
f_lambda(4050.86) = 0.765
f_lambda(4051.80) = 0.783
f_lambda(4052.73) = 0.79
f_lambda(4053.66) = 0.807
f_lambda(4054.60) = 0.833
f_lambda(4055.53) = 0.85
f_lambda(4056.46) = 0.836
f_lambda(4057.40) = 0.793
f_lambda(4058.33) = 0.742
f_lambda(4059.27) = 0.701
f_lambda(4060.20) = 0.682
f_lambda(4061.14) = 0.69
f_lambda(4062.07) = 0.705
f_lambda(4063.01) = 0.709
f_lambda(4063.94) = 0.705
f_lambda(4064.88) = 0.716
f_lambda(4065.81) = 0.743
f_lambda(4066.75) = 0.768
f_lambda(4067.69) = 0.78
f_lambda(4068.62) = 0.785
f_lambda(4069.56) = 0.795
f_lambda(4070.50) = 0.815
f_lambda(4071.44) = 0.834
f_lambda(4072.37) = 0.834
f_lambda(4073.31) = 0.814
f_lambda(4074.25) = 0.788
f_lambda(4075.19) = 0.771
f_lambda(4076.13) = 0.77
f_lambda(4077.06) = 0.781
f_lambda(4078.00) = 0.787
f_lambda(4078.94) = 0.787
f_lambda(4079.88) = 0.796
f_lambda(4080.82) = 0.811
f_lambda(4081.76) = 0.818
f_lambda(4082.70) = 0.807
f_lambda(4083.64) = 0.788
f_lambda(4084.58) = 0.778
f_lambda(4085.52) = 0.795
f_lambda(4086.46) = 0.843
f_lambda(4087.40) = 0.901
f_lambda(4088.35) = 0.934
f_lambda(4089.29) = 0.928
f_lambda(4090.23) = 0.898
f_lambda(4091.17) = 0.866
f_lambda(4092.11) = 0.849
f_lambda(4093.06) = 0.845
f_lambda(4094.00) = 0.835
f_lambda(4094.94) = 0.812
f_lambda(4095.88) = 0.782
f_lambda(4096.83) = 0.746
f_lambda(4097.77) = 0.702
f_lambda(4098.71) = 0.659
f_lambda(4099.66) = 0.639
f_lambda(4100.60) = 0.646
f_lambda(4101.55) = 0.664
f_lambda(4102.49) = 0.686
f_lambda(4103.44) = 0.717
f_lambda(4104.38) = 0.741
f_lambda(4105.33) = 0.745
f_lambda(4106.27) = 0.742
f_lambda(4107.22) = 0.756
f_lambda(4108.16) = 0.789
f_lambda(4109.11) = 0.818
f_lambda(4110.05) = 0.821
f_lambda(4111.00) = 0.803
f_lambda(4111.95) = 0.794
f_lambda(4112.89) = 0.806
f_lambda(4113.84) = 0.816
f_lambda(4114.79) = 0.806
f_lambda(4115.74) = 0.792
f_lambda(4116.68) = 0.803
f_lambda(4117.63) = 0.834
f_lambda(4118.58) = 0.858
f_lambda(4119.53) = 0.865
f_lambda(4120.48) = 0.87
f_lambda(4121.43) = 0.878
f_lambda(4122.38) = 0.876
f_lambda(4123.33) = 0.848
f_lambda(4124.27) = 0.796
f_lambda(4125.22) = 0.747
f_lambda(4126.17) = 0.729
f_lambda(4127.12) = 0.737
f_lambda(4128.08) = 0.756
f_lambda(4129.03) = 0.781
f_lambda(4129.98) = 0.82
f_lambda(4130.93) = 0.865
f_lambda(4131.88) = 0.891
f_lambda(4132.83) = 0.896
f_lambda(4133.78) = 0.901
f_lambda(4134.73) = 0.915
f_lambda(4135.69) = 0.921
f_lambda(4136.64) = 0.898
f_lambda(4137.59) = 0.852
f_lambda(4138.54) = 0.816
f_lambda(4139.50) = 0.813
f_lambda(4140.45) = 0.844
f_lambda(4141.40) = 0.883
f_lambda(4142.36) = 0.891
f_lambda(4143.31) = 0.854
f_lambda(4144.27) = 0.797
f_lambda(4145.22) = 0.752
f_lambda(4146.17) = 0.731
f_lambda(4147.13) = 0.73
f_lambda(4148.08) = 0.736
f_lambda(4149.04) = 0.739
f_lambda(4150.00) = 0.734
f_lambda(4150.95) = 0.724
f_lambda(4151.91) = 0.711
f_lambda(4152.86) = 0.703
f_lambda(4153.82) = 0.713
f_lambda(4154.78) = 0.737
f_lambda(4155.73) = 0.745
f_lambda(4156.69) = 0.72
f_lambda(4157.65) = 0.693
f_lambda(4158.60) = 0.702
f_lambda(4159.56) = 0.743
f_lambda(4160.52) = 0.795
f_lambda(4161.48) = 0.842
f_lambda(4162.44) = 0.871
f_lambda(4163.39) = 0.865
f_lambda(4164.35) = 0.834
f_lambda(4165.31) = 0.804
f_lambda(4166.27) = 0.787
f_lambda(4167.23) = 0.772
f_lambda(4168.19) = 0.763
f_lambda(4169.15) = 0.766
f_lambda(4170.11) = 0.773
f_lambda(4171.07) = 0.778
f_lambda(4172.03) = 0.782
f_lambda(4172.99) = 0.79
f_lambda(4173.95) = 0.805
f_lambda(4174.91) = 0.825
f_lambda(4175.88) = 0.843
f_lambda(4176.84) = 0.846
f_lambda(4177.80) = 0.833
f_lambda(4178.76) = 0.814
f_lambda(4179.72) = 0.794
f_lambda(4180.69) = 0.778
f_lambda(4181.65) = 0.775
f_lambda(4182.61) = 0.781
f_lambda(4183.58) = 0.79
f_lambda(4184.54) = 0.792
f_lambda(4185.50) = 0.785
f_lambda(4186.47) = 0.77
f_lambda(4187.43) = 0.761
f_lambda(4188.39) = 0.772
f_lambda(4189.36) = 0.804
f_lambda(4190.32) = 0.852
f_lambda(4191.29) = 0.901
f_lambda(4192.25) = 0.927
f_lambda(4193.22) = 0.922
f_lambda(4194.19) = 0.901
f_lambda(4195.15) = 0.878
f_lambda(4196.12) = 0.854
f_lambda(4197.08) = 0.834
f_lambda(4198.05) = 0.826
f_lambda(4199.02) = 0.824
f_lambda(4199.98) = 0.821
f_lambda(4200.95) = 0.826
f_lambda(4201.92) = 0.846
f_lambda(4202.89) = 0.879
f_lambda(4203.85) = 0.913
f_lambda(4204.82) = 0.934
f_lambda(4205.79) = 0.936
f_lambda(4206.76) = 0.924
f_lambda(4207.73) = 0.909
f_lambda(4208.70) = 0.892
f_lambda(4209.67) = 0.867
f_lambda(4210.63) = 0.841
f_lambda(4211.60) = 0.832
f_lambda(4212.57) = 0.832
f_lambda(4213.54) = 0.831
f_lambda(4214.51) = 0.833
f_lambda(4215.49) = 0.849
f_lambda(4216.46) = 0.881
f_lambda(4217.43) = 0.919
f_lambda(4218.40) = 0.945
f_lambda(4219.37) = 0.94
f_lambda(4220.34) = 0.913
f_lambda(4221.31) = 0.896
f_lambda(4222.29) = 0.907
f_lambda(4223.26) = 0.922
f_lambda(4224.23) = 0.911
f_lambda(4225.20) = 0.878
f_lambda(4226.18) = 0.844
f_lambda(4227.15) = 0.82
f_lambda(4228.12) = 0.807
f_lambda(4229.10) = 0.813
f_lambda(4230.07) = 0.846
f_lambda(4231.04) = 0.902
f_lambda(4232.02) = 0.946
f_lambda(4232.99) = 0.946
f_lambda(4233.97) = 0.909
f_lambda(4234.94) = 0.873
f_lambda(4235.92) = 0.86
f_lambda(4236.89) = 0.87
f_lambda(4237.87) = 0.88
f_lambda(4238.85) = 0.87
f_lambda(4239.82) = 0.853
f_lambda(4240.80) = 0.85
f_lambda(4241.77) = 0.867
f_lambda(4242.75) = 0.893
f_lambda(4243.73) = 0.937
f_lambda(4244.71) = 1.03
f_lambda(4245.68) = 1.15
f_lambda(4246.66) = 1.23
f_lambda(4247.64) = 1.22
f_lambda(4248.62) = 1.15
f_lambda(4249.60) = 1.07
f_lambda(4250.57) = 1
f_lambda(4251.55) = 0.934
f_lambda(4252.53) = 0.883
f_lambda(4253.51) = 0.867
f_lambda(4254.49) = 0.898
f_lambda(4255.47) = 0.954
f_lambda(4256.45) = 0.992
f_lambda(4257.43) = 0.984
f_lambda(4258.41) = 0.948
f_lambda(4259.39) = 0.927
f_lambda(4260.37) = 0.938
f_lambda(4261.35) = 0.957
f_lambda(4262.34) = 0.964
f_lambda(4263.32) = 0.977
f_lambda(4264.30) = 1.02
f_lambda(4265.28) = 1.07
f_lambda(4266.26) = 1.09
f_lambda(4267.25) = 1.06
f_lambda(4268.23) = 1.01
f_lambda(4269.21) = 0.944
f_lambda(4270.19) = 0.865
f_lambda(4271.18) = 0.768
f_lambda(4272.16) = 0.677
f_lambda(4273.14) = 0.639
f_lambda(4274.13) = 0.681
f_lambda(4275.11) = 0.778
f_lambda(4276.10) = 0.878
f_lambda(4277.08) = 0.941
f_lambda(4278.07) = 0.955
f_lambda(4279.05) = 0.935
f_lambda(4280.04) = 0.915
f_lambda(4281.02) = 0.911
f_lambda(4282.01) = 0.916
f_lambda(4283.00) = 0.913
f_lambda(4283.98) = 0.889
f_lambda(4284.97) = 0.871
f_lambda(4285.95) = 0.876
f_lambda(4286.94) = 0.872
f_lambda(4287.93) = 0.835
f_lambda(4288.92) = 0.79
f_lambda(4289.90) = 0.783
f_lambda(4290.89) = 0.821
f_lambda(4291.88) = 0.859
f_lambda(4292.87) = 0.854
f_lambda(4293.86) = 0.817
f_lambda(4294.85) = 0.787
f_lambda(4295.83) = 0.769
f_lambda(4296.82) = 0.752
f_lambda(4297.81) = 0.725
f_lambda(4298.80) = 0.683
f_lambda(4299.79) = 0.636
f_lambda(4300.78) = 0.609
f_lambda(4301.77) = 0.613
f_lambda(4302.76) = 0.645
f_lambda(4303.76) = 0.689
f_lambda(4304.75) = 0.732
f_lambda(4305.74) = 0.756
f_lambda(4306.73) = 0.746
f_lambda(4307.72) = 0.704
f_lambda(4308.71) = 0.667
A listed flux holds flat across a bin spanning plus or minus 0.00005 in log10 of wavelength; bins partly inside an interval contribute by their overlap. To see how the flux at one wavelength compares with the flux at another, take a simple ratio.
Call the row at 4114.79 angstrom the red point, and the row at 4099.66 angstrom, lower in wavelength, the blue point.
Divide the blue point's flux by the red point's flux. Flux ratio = 0.79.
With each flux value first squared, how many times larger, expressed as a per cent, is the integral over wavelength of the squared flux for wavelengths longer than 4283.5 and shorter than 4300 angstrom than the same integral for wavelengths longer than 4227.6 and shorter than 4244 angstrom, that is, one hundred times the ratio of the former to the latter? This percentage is 85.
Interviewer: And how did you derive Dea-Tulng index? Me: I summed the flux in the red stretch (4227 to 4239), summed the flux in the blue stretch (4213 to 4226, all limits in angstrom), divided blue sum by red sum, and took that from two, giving 0.98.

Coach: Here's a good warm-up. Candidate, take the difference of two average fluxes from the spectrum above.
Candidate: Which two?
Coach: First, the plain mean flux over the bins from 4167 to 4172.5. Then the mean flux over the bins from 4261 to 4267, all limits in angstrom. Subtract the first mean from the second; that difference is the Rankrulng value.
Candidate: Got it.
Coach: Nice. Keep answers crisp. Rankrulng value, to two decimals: 0.24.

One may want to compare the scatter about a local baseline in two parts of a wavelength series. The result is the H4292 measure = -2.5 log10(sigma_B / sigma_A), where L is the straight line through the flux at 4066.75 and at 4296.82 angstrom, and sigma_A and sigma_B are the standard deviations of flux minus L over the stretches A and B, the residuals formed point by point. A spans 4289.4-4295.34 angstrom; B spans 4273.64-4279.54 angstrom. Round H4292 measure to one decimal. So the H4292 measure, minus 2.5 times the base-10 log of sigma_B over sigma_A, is -1.3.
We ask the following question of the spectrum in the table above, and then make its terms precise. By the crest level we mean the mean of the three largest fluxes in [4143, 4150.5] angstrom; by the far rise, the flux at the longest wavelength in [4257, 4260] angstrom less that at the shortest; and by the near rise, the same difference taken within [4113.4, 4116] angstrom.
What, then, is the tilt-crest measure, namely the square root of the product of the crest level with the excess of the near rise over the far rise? 0.16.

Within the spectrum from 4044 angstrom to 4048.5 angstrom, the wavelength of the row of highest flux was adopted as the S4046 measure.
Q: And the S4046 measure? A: 4044.34 angstrom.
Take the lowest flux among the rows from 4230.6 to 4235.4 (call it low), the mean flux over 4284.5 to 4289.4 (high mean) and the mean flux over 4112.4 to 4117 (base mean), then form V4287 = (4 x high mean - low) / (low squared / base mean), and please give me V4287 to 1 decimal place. 2.7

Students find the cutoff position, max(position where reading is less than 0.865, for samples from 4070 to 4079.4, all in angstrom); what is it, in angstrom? 4078.94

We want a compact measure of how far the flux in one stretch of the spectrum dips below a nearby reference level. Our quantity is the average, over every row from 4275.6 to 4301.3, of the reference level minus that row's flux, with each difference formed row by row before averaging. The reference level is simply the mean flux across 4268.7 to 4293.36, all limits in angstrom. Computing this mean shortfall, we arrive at 0.02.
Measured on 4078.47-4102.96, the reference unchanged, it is 0.05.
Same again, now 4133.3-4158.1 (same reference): 0.06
